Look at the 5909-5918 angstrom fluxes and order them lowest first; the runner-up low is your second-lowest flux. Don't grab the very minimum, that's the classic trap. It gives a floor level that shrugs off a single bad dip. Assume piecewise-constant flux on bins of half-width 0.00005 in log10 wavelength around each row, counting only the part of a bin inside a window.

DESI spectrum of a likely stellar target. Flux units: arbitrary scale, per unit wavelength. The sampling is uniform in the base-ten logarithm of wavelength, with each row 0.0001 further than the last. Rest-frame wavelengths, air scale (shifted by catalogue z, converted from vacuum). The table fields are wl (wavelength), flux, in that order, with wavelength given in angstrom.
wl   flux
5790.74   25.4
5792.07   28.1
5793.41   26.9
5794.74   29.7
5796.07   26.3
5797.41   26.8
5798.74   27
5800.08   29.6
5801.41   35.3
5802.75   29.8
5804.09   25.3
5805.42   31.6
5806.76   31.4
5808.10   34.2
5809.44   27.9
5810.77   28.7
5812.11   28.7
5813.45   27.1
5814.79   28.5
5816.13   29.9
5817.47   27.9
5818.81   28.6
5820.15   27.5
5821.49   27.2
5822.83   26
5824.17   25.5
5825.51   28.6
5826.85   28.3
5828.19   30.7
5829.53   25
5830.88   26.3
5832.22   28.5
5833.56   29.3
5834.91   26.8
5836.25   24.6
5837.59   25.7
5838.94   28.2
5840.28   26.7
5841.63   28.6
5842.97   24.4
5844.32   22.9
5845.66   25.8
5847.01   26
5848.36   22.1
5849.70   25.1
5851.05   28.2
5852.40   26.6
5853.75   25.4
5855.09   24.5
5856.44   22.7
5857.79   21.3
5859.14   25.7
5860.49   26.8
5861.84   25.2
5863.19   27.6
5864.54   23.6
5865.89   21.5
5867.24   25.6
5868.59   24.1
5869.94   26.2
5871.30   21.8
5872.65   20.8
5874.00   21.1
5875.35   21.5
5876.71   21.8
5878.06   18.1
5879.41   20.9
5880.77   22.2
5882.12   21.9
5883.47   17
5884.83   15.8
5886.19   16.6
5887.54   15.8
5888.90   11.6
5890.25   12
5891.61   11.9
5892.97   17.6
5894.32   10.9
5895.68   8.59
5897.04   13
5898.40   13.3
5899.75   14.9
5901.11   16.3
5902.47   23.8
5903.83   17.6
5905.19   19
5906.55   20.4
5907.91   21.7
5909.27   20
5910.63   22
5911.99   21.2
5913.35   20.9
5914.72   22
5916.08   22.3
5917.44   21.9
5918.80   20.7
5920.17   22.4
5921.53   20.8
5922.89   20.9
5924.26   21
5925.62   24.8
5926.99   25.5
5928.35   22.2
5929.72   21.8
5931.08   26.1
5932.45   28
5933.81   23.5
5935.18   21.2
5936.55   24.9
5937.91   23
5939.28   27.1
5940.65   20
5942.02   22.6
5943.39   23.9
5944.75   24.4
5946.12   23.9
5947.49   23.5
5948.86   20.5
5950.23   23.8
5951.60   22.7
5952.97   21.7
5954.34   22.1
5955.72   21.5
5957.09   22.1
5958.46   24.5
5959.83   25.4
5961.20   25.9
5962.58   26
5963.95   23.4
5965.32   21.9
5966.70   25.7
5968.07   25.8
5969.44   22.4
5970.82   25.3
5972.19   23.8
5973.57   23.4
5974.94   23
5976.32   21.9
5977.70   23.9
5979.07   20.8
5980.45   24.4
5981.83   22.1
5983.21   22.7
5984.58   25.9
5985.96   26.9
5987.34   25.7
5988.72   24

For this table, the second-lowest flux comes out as 20.9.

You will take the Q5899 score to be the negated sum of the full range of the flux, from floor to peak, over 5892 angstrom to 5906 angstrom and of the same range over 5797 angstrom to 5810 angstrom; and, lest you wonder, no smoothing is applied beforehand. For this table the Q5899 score -25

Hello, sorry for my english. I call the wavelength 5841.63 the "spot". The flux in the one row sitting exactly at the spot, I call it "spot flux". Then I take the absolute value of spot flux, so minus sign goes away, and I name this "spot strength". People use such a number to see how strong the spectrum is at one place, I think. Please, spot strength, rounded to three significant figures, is 28.6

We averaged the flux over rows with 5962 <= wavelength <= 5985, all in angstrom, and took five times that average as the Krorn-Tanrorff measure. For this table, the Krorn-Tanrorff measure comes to 118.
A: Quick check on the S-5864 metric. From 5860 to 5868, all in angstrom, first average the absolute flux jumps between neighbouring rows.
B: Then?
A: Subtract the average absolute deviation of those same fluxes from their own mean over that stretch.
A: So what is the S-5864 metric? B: 1.2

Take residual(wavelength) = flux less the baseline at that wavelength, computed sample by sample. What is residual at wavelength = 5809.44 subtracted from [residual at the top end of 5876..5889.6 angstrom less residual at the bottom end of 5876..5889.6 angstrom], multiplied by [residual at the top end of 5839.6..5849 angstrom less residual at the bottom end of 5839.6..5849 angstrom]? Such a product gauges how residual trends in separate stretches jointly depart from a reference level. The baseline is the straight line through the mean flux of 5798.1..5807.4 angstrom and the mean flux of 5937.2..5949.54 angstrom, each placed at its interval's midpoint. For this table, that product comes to 33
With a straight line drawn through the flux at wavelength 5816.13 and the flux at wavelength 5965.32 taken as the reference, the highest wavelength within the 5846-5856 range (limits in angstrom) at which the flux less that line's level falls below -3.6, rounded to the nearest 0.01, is 5848.36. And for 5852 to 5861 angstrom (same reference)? 5857.79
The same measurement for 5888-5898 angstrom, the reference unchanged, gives 5897.04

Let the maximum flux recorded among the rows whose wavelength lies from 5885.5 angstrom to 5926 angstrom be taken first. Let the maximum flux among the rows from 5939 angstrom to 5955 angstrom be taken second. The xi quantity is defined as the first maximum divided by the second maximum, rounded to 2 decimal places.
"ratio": 0.92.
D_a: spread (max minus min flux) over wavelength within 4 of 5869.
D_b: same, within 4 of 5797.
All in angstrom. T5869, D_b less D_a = -2.00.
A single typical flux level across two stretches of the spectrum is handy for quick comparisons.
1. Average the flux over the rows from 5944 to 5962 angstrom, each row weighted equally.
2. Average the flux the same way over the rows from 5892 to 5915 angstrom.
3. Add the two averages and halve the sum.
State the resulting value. 20.5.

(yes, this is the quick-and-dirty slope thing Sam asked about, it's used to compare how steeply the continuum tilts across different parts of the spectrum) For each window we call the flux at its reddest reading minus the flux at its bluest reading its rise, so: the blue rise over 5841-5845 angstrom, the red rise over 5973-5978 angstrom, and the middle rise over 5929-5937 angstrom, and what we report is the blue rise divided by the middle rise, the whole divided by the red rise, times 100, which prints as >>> -368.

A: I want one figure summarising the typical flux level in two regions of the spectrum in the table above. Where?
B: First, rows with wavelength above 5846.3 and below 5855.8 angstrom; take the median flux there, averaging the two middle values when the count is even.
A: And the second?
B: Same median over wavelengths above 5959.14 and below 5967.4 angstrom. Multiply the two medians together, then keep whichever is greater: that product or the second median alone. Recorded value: 649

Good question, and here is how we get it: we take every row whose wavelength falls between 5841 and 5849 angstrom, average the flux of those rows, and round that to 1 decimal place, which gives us 25.0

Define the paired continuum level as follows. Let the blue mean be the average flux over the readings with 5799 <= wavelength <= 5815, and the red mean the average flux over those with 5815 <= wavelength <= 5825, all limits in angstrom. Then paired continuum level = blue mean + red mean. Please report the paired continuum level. 57.4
